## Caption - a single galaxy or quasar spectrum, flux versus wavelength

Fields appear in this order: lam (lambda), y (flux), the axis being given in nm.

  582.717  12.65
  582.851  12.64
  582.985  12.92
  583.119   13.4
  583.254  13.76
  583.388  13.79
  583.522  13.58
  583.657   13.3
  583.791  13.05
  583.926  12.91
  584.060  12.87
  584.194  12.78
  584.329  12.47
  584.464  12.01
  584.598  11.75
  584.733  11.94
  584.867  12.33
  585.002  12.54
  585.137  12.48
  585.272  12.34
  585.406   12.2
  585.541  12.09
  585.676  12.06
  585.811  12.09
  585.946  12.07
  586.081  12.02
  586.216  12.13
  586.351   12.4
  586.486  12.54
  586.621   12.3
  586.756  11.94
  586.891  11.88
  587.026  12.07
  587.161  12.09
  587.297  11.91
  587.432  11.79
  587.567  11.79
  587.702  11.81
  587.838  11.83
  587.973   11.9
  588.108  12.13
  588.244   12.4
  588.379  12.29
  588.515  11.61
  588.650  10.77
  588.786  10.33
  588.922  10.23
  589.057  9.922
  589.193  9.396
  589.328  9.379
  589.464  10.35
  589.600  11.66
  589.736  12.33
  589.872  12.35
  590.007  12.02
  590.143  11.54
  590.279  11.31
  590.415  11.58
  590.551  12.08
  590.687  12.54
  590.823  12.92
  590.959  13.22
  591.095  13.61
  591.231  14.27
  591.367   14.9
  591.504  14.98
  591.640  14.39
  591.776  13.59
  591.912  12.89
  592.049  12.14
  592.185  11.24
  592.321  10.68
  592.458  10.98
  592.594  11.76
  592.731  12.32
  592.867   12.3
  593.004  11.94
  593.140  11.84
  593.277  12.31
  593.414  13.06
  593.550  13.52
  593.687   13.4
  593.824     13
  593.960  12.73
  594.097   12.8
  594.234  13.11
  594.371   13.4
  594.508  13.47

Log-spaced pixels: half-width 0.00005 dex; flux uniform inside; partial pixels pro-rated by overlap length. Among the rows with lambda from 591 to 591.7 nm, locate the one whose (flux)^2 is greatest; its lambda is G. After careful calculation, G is 591.504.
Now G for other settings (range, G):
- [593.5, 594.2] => 593.550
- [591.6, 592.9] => 591.640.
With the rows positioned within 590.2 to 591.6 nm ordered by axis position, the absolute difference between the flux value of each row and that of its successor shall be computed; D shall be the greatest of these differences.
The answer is 0.7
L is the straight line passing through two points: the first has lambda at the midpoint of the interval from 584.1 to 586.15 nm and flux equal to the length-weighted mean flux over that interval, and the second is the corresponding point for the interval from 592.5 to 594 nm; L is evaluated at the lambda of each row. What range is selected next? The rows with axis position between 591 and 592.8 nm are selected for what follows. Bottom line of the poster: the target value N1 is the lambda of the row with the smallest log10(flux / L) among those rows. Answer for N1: 592.321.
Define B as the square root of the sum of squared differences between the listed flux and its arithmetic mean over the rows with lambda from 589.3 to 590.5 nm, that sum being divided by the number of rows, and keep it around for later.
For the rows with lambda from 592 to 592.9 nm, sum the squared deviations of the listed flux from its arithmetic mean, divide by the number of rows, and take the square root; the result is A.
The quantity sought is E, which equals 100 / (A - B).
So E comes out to -342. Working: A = 0.62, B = 0.9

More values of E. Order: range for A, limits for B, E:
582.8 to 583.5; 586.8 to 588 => 286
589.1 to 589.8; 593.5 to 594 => 114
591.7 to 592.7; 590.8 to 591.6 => 542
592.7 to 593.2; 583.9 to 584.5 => -810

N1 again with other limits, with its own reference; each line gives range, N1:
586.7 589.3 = 589.193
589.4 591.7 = 589.464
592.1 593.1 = 592.321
